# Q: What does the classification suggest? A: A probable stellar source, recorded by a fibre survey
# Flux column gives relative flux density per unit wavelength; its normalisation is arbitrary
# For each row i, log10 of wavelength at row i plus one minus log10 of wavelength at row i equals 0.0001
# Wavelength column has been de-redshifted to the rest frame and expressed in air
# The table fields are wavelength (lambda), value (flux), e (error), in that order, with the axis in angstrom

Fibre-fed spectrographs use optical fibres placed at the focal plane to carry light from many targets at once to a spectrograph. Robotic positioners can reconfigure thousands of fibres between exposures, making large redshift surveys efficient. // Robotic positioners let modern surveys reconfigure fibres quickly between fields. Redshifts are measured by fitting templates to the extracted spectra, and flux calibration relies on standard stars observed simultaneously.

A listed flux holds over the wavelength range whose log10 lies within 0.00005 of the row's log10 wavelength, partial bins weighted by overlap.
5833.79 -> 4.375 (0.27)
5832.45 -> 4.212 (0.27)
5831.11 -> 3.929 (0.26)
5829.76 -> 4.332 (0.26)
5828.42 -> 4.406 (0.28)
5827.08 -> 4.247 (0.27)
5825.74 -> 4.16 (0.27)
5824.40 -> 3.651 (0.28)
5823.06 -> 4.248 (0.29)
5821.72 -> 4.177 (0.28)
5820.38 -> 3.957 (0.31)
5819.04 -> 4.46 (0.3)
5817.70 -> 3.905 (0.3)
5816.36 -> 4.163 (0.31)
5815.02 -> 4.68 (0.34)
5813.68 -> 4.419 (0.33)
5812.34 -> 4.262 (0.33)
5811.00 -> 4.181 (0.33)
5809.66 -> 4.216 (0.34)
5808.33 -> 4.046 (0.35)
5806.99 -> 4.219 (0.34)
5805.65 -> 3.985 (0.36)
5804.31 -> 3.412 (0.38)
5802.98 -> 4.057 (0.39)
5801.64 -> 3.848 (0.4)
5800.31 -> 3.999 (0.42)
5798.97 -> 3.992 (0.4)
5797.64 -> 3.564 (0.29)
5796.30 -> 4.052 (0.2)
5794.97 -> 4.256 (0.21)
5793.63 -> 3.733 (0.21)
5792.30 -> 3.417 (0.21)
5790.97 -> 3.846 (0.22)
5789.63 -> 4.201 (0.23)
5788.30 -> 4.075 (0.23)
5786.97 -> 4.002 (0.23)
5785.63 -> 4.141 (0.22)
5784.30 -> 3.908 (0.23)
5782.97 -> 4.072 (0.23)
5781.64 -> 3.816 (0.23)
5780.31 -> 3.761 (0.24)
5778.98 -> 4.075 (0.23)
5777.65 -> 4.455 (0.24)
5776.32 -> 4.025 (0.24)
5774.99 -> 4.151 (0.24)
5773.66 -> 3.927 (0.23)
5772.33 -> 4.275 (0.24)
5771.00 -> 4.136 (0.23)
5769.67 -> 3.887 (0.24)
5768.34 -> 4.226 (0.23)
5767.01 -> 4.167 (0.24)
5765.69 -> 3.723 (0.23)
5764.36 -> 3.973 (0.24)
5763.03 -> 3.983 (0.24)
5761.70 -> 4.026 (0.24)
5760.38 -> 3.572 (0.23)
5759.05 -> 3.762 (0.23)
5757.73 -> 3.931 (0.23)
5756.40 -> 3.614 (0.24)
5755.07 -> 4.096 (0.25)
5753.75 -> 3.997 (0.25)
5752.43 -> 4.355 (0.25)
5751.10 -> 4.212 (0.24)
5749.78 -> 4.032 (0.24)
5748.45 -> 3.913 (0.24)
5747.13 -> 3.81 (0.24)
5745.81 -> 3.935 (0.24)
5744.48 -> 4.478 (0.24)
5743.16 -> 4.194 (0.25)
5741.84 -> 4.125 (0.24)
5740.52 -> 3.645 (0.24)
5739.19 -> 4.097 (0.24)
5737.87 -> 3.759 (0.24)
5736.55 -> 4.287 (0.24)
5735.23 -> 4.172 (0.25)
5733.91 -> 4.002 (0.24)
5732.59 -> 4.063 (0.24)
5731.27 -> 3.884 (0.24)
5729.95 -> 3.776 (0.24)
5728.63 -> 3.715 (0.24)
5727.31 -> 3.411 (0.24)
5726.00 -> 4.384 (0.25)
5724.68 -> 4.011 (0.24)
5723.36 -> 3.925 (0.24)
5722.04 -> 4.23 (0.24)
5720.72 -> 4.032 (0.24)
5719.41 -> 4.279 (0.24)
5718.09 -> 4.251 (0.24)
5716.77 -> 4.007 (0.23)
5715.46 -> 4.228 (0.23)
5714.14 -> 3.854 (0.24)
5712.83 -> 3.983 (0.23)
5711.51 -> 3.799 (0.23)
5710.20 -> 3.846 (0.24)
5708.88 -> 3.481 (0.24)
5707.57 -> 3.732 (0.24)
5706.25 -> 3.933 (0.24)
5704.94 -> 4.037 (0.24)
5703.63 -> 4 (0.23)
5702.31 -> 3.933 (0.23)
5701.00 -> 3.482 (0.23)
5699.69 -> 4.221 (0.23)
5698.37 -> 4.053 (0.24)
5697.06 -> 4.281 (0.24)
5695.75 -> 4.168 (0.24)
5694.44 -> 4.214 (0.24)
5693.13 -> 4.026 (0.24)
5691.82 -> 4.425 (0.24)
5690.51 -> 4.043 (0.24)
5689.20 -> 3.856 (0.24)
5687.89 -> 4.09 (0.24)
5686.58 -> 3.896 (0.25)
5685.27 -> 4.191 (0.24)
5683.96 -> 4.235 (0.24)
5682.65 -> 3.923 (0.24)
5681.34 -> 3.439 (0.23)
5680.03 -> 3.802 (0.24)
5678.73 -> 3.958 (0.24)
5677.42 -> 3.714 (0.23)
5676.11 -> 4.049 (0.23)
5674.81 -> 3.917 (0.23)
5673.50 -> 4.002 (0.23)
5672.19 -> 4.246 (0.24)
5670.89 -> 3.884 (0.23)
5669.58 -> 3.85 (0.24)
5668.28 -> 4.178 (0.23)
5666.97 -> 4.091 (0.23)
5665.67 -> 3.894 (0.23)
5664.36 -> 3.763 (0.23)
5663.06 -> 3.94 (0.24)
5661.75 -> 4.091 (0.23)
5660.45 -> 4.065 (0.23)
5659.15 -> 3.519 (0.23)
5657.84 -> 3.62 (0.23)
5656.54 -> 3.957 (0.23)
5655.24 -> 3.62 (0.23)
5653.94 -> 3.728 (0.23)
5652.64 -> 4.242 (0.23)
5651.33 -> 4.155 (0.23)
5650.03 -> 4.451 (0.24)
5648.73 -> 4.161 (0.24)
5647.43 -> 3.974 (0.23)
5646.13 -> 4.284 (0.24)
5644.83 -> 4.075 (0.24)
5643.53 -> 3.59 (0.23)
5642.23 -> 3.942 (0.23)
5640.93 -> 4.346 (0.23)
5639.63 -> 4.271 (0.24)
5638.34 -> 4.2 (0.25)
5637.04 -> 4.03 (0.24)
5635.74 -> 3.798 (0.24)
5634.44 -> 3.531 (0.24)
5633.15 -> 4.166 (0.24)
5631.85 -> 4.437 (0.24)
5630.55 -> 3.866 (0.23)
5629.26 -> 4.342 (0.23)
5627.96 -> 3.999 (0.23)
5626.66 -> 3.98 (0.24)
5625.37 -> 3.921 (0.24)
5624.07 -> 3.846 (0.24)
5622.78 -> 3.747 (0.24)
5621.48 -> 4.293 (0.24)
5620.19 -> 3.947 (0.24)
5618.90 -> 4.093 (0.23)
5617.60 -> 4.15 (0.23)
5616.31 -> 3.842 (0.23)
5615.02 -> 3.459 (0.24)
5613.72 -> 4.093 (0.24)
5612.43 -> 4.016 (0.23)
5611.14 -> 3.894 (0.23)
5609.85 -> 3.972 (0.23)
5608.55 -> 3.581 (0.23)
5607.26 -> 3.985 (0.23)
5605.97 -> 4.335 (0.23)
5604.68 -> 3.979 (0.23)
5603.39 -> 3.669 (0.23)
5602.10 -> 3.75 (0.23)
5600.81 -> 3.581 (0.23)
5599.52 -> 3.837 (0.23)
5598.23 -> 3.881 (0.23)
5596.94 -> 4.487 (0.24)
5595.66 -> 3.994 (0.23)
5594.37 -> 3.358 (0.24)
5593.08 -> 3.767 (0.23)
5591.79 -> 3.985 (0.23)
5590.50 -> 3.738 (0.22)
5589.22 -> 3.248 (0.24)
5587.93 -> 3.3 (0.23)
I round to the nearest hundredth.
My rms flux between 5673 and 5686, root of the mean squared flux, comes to 3.93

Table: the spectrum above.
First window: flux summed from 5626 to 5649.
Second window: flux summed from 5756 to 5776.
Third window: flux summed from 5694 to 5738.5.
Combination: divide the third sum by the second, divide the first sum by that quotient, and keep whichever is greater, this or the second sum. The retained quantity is 59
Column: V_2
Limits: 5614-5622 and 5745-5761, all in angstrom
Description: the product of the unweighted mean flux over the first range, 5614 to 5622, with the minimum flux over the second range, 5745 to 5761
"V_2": 14.2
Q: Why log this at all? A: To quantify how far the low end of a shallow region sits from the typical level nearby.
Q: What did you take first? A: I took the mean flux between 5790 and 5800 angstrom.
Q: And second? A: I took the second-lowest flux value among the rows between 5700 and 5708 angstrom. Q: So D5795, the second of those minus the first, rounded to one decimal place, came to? -0.1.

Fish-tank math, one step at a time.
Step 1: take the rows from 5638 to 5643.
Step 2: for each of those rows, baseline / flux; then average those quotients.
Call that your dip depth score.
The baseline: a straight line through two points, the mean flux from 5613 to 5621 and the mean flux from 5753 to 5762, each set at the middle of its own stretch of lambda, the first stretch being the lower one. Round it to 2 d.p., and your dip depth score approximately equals 0.94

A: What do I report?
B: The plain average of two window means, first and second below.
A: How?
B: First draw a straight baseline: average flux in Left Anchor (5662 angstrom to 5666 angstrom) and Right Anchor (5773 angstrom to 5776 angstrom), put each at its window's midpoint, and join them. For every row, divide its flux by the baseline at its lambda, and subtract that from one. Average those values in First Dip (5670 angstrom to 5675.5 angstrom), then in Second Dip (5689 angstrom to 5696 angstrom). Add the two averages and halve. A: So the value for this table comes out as -0.04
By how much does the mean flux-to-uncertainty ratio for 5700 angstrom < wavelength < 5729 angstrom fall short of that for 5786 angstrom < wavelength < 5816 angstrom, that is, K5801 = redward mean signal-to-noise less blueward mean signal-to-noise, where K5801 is -2.7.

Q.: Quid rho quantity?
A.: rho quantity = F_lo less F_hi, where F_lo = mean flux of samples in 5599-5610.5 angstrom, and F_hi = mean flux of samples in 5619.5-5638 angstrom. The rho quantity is -0.14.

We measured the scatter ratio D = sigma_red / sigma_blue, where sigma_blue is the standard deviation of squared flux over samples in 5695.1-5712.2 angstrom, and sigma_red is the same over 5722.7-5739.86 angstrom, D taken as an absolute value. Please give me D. 1.0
